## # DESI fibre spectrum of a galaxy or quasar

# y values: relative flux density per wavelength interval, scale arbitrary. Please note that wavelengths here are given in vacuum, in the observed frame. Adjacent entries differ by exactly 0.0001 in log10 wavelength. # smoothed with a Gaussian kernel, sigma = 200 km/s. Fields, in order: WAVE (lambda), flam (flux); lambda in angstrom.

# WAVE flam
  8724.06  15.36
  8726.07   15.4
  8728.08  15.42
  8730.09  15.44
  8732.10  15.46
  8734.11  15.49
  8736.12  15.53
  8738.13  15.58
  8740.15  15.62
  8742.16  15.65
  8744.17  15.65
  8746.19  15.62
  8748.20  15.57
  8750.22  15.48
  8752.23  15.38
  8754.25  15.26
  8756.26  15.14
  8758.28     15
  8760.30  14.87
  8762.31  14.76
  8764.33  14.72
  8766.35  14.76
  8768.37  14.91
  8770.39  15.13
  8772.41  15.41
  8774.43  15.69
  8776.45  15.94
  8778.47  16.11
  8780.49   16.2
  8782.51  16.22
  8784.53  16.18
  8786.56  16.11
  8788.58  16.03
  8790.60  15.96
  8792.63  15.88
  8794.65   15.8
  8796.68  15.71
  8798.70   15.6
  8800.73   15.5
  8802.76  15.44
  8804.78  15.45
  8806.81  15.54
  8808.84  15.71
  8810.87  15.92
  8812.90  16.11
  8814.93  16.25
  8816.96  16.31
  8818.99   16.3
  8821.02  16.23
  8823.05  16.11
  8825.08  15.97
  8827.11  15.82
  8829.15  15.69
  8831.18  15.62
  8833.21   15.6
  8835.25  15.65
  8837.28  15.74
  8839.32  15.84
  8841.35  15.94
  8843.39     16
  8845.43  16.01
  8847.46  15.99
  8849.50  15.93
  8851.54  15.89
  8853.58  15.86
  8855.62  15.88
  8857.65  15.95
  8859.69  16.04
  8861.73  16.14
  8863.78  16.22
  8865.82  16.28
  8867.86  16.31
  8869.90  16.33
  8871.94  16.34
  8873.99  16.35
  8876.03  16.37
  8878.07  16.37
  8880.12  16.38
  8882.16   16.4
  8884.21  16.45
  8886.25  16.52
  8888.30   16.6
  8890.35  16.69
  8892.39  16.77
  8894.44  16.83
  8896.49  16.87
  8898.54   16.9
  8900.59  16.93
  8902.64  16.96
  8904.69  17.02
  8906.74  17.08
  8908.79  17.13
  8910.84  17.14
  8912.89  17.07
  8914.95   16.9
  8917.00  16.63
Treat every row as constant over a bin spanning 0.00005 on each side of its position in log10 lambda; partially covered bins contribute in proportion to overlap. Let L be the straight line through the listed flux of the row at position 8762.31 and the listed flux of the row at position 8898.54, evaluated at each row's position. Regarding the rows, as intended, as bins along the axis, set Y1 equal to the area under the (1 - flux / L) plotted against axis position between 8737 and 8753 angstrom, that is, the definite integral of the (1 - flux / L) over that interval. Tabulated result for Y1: -1.20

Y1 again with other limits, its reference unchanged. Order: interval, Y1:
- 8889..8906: 0.01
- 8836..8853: 0.15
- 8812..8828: -0.49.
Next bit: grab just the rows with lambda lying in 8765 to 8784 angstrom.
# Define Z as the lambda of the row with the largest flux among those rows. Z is 8782.51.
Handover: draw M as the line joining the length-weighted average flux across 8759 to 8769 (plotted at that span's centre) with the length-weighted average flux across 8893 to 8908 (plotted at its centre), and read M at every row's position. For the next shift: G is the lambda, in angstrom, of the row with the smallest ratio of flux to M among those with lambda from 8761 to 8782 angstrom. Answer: 8764.33 angstrom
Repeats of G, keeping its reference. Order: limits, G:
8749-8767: 8764.33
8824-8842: 8833.21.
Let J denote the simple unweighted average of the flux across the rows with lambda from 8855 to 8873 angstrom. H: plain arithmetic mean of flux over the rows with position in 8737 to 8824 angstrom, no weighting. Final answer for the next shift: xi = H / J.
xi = 0.97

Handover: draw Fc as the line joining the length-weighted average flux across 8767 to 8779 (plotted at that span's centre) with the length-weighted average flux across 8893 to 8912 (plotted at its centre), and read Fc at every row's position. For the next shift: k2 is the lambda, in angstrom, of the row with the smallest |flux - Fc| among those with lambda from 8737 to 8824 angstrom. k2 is 8810.87 angstrom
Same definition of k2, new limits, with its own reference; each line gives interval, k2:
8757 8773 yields 8772.41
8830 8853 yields 8843.39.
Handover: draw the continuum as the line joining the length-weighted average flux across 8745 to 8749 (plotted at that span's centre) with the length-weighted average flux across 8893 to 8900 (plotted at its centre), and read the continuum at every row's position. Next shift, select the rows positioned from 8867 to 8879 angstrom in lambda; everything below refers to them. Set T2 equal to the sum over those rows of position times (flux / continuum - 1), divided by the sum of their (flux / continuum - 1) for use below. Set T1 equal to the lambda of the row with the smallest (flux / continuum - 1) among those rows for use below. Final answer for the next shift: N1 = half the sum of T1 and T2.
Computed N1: 8875.6 angstrom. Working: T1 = 8878.07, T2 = 8873.1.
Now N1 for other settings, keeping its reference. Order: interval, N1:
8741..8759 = 8757.6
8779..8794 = 8787.7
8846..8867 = 8854.7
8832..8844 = 8835.4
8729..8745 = 8735.6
